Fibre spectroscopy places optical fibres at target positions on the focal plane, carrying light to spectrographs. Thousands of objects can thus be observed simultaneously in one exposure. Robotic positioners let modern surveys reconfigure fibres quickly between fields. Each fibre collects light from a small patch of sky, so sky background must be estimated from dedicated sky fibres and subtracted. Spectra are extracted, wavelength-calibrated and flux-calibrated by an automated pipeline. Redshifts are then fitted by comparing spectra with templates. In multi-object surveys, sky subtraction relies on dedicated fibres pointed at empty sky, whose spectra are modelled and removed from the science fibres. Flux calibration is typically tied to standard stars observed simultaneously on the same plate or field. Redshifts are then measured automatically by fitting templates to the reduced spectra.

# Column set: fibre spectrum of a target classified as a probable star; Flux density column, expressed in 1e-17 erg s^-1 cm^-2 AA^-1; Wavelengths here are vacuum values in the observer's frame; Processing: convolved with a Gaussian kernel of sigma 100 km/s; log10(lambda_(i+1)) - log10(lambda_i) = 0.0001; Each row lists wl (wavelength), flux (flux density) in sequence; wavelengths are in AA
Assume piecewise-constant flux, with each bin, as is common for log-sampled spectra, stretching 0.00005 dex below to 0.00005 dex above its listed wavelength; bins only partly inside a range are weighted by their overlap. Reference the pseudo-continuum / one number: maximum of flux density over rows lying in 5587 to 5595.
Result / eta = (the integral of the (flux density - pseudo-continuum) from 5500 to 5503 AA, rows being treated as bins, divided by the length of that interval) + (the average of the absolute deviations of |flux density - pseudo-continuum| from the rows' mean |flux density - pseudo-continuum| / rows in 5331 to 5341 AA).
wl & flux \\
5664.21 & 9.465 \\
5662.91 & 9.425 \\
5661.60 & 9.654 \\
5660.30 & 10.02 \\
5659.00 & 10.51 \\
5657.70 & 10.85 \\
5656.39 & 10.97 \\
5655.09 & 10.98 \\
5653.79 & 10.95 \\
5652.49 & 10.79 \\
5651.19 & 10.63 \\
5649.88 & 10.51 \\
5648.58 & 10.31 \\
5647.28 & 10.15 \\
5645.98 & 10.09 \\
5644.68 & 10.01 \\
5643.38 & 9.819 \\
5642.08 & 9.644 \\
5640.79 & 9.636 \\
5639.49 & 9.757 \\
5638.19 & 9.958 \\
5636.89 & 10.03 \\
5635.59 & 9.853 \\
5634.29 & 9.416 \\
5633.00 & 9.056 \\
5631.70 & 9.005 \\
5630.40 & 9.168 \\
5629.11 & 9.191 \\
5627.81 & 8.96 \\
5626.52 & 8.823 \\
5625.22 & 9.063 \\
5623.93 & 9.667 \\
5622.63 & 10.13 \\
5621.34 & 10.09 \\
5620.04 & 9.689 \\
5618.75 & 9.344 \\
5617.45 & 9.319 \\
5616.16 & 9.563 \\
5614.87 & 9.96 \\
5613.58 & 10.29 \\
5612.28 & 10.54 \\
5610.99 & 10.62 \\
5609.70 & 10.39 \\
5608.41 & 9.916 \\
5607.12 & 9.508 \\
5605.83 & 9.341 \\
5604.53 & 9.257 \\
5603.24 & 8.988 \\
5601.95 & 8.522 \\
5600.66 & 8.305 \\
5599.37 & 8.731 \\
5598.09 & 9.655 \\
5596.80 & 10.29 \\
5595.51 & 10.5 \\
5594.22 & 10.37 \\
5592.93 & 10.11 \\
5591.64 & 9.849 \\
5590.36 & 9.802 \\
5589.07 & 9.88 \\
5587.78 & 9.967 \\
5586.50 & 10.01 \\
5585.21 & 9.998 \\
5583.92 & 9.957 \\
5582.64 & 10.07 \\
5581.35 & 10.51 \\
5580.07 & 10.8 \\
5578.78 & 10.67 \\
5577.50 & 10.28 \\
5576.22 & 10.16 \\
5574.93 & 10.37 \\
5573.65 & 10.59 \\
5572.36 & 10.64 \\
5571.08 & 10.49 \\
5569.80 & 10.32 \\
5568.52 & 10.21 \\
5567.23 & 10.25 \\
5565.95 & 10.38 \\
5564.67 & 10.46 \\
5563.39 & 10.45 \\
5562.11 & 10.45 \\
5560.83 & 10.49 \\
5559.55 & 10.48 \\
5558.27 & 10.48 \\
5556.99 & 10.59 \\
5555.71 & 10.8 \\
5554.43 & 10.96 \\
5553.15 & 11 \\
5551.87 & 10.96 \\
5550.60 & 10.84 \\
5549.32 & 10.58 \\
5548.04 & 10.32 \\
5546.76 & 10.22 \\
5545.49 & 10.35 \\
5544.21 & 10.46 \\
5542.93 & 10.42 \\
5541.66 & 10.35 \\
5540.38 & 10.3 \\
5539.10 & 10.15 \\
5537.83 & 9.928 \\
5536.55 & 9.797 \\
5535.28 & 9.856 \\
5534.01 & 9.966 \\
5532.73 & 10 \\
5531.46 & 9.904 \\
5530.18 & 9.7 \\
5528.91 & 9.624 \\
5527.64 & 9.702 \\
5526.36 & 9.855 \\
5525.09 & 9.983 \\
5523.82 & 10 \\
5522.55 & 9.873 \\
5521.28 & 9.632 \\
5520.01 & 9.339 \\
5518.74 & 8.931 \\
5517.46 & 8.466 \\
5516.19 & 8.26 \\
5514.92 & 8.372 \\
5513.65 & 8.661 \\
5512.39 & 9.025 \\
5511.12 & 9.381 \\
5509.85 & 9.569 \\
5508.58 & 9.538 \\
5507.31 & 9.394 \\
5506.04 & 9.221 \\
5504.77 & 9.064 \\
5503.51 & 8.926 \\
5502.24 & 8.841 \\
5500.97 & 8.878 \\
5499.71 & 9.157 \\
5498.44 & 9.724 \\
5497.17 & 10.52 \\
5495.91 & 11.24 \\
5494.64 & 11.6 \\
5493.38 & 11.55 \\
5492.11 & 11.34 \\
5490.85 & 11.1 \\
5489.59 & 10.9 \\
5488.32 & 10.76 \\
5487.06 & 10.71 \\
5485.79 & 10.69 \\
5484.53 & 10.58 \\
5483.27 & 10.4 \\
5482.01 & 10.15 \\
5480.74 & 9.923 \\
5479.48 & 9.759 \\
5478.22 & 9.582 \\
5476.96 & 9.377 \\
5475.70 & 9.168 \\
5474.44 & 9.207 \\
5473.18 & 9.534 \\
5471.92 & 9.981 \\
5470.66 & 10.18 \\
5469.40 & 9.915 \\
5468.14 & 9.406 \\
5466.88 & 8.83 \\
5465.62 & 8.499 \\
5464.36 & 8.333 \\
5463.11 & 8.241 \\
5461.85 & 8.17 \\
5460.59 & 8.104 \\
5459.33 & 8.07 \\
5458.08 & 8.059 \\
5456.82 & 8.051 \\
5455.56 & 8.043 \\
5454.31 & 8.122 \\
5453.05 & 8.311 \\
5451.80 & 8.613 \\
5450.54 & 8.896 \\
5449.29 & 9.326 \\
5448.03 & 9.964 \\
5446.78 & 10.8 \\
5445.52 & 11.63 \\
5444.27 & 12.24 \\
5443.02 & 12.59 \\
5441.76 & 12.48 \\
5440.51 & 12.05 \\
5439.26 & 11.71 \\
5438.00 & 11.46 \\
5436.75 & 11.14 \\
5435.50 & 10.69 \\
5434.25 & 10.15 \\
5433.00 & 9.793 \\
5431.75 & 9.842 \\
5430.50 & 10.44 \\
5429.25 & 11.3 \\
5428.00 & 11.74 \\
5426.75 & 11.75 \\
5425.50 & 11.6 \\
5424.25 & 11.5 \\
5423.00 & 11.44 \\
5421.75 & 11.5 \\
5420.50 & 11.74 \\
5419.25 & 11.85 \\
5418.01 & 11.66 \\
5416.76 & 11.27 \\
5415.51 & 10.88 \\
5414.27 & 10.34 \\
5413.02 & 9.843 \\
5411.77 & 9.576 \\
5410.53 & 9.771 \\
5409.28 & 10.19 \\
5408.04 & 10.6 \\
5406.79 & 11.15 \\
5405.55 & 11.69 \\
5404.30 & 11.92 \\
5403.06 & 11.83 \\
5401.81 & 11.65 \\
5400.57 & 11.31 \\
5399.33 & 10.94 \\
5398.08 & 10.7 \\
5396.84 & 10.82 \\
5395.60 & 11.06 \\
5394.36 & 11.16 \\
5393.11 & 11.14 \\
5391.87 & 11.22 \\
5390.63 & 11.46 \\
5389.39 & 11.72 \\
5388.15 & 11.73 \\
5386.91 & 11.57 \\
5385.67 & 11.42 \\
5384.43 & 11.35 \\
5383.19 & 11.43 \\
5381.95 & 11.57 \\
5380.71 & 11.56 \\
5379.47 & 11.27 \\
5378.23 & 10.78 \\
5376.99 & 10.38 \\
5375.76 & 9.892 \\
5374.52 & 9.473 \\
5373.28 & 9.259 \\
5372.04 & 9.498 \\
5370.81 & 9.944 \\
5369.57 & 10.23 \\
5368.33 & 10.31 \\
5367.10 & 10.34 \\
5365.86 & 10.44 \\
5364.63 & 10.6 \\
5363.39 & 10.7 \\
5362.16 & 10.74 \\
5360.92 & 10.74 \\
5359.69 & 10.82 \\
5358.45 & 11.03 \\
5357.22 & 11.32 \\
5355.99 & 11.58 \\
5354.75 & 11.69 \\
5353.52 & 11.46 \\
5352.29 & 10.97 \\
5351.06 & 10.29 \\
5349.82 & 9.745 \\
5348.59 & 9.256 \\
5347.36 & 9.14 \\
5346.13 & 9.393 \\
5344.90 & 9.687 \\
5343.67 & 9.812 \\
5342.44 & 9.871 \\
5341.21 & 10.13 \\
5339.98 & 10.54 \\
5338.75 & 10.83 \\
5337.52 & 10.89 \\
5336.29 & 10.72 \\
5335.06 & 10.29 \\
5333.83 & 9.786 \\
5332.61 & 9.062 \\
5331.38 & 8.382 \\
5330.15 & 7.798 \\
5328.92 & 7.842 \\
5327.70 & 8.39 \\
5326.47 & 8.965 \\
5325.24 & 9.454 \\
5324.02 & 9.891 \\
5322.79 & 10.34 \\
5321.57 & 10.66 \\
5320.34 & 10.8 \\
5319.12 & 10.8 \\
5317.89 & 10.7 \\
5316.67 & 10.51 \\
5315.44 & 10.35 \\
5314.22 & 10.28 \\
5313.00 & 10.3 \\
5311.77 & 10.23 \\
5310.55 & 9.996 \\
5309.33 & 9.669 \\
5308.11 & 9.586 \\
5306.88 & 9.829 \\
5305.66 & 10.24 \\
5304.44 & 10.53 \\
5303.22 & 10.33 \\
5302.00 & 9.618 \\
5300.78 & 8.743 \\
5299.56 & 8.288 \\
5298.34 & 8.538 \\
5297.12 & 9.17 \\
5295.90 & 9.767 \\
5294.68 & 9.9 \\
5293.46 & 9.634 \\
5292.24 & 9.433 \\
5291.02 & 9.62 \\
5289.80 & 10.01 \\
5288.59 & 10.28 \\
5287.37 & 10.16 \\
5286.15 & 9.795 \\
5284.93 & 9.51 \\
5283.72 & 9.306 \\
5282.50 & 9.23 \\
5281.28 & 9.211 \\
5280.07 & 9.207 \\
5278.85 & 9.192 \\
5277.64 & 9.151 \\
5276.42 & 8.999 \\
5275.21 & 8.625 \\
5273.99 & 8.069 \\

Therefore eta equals -1.0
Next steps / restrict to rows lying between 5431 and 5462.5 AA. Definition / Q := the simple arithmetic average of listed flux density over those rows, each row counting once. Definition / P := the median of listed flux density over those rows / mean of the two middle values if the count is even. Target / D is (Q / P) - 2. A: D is -0.991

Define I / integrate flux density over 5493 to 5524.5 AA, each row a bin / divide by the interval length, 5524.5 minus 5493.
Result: 9.5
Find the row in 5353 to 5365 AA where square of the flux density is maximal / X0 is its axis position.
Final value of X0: 5354.75 AA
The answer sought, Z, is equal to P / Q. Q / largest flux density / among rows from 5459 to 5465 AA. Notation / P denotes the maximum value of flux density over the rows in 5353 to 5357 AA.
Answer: 1.40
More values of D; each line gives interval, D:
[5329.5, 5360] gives -1.011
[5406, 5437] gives -1.024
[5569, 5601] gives -1.007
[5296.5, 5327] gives -1.031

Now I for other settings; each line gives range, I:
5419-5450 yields 11.2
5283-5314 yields 9.7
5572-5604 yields 10.0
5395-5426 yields 11.1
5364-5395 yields 10.8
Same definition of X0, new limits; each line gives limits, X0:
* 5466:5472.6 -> 5470.66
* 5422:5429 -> 5426.75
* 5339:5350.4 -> 5339.98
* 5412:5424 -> 5419.25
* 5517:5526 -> 5523.82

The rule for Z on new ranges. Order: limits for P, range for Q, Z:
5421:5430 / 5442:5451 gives 0.93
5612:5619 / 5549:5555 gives 0.96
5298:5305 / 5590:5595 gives 1.02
